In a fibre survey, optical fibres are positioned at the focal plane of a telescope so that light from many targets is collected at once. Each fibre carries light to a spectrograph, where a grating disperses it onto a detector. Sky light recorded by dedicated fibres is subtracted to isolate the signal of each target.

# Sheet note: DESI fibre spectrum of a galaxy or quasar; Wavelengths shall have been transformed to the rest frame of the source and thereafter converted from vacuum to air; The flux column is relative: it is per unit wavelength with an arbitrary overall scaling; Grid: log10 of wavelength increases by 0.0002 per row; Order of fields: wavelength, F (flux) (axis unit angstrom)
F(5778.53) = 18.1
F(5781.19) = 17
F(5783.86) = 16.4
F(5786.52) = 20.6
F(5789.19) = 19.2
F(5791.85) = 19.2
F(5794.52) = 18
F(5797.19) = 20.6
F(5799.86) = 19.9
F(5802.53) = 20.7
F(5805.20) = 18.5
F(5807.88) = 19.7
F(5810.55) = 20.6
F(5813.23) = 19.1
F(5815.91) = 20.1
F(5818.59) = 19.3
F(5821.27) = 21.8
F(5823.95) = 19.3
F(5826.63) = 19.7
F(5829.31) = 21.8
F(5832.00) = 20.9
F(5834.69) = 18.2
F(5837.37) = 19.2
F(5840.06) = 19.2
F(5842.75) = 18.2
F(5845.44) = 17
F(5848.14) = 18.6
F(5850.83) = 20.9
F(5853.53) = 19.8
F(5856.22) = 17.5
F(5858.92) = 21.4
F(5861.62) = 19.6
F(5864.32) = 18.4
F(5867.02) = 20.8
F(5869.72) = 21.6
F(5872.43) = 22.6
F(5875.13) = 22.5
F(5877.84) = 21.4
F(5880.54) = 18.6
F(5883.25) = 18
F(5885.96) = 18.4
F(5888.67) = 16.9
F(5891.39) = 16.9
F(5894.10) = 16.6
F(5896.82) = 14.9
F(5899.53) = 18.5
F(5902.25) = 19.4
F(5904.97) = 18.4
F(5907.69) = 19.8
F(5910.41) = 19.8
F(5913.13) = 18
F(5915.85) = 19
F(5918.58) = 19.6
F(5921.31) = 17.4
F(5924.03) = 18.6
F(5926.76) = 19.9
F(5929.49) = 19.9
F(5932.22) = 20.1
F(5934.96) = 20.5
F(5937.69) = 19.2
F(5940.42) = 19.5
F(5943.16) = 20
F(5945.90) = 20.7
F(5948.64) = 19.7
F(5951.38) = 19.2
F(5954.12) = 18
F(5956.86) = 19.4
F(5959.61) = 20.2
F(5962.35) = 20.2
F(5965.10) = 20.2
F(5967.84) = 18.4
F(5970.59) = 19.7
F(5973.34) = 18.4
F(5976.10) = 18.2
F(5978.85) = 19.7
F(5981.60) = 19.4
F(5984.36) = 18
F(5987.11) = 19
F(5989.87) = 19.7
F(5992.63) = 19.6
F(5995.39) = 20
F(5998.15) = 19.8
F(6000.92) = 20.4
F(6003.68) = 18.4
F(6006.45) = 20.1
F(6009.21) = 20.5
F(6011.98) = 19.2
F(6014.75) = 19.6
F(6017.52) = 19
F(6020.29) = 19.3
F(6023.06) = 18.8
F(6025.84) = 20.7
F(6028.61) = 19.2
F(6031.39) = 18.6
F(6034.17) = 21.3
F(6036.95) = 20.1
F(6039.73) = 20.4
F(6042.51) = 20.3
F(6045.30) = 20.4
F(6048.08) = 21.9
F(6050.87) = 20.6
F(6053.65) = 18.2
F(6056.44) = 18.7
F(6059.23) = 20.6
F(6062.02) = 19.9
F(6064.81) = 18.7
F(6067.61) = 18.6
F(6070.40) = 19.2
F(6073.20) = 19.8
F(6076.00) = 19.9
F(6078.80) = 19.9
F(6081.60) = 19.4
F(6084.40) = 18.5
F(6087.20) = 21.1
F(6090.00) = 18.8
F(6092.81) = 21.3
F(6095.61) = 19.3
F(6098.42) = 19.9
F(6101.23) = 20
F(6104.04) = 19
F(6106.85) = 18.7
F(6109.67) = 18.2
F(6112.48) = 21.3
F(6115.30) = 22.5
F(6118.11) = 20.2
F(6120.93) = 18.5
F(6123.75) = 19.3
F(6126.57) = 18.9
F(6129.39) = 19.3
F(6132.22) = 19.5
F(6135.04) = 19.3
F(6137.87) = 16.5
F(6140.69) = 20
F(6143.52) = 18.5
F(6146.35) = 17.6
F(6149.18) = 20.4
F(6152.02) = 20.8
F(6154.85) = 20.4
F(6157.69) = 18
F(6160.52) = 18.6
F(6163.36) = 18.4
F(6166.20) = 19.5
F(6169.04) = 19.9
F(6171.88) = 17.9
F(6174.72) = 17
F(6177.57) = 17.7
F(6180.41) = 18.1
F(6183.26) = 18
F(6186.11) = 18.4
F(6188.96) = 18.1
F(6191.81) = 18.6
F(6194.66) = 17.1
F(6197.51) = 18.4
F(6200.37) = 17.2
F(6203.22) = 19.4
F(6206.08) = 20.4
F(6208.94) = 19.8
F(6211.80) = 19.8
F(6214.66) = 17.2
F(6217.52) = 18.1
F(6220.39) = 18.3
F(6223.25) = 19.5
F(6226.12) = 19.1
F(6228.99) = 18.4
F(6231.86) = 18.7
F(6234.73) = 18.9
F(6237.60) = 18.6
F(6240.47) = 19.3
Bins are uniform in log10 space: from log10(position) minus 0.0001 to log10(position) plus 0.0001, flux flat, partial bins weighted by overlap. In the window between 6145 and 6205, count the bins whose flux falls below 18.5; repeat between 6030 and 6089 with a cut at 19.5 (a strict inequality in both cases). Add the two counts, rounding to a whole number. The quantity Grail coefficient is 21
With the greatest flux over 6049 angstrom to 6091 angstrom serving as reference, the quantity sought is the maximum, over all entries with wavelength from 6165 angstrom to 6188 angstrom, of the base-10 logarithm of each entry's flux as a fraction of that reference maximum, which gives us -0.025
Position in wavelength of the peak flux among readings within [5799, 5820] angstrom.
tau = 5802.53 angstrom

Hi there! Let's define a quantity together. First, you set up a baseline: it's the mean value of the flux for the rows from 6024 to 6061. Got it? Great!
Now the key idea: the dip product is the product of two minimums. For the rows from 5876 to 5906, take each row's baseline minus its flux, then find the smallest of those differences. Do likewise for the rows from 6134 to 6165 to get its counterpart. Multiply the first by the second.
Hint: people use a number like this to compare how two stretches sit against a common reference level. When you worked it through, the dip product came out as 1.0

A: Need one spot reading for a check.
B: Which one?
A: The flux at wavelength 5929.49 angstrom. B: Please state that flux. 19.9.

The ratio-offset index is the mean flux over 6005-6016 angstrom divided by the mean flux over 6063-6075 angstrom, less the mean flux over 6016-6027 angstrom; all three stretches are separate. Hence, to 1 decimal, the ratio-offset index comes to -18.4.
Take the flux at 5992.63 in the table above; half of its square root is 2.214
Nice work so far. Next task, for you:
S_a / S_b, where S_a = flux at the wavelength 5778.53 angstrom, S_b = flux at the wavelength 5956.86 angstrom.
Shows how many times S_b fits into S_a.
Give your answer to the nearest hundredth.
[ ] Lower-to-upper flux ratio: 0.93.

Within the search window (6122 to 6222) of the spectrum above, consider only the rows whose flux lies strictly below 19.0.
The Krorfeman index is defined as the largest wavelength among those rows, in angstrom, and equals 6220.39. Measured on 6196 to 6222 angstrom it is 6220.39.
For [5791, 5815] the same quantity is 5805.20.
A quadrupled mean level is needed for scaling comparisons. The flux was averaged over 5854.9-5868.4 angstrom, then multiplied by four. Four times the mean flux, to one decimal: 78.2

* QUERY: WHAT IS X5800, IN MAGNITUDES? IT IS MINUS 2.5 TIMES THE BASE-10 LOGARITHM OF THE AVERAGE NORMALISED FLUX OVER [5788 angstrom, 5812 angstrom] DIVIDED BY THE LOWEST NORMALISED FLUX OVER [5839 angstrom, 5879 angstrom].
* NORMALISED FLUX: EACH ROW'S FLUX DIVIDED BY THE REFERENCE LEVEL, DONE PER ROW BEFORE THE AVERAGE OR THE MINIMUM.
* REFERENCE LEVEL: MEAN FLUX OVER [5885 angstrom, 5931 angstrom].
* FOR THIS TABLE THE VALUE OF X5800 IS -0.15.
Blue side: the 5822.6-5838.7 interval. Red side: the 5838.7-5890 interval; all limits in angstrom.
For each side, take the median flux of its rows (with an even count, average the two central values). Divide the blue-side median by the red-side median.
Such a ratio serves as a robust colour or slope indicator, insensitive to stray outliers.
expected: 1.02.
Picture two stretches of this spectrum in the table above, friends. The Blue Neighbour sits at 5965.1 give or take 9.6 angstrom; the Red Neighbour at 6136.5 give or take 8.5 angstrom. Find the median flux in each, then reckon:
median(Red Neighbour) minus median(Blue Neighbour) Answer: -0.4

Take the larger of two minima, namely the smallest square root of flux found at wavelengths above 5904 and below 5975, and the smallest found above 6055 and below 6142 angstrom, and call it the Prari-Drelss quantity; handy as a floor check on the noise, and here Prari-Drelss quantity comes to 4.17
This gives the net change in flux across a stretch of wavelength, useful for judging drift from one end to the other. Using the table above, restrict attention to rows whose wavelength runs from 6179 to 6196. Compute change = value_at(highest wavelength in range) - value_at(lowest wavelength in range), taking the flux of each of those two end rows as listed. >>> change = -1.0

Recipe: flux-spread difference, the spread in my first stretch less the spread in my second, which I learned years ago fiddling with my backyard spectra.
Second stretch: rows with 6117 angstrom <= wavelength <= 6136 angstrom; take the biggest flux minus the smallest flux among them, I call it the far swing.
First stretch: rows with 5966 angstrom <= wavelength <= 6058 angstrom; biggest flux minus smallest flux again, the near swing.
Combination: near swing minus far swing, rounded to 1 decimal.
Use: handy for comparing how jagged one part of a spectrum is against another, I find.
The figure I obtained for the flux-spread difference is 2.2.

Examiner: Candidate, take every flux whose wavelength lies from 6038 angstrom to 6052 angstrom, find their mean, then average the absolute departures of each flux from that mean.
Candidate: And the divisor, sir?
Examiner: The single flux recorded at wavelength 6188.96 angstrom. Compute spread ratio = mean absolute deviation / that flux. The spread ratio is 0.026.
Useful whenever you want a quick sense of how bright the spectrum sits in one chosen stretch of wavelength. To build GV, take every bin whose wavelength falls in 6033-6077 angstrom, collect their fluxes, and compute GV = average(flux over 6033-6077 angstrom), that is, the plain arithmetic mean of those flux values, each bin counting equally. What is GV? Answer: 19.9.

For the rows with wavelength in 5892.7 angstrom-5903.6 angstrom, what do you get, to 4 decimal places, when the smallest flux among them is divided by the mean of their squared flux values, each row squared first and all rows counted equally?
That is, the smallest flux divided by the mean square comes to 0.0490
